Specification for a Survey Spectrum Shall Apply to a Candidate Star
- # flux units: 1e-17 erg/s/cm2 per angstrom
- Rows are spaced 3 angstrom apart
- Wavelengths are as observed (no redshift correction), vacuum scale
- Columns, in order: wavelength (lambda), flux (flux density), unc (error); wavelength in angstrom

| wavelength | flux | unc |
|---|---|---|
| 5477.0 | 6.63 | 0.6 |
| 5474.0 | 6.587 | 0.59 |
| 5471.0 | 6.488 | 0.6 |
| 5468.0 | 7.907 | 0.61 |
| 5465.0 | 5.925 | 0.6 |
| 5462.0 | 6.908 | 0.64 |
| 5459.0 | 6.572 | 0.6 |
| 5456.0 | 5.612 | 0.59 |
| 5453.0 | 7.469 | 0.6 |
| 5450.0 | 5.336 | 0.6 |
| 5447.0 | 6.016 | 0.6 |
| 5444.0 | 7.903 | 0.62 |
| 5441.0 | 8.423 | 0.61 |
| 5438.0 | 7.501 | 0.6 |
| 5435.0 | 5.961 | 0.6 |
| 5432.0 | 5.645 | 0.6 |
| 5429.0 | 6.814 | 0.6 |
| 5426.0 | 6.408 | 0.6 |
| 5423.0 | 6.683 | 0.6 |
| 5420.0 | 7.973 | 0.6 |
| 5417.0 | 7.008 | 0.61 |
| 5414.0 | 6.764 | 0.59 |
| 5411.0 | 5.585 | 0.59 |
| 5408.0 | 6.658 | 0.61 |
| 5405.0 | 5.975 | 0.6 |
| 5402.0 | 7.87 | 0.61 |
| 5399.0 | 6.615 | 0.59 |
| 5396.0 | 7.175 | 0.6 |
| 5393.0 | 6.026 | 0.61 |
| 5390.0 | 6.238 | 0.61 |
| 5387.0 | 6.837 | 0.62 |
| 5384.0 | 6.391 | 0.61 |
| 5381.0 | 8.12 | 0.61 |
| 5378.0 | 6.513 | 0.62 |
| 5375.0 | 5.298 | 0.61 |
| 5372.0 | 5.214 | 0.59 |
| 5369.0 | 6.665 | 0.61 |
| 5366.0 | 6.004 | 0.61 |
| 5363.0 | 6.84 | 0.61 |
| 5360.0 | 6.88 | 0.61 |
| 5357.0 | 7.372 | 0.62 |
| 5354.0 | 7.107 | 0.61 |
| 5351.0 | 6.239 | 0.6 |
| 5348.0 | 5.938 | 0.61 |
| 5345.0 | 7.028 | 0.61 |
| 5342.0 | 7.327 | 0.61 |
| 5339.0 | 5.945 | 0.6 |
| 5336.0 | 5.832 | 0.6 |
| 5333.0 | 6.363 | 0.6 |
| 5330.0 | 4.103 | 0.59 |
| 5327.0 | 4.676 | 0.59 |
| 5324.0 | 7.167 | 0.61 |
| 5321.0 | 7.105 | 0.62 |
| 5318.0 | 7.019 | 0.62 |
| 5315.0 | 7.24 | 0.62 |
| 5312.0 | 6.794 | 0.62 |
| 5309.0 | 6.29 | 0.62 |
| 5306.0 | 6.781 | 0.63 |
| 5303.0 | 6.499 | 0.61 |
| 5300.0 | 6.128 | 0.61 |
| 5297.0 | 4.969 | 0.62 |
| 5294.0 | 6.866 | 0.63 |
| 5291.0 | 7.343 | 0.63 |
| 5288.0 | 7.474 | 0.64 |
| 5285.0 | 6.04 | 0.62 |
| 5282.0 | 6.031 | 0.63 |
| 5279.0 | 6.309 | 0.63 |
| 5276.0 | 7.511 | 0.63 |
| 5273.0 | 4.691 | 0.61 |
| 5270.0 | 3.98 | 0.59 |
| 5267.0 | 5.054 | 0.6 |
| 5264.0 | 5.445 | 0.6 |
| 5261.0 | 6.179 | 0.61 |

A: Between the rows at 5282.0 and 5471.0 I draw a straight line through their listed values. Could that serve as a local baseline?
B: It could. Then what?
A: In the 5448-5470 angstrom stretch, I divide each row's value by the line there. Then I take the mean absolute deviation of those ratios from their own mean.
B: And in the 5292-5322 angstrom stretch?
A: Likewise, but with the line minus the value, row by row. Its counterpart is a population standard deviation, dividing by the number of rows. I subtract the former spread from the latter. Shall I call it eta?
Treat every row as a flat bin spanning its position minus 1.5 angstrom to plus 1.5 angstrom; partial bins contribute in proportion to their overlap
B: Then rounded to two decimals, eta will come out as 0.50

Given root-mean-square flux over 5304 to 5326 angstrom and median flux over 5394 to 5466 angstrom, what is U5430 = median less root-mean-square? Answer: -0.2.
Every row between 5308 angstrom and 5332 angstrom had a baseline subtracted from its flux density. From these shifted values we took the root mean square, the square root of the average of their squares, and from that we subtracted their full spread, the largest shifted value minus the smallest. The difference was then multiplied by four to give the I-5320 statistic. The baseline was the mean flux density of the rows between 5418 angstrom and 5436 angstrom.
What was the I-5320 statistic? -7.8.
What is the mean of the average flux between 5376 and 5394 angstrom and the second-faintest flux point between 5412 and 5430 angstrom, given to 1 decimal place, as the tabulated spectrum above 6.7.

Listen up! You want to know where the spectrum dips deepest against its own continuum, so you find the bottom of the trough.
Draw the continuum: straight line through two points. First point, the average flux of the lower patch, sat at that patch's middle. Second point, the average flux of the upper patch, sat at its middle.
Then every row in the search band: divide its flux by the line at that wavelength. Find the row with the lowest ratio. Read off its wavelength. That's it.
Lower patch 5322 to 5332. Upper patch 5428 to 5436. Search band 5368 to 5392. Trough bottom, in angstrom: 5372.0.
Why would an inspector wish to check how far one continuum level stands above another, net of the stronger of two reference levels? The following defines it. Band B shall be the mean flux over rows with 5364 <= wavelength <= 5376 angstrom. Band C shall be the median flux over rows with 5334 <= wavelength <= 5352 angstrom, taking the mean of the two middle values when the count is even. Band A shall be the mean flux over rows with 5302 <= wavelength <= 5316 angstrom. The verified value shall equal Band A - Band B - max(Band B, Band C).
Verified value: -5.2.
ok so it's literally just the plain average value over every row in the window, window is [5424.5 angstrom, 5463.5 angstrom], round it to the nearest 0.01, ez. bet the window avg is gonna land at 6.66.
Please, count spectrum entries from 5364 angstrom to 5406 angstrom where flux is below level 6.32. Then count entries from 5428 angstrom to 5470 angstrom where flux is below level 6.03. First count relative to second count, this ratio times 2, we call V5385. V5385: 2.0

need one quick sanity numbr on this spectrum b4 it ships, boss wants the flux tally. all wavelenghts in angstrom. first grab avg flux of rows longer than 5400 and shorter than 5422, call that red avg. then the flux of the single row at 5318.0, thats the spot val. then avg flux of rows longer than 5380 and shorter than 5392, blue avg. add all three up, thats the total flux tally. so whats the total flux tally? 20.7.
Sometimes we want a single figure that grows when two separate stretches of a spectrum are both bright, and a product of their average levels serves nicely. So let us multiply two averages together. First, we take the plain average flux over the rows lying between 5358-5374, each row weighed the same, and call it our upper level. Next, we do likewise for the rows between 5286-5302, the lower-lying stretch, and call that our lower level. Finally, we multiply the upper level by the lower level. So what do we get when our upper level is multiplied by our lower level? 41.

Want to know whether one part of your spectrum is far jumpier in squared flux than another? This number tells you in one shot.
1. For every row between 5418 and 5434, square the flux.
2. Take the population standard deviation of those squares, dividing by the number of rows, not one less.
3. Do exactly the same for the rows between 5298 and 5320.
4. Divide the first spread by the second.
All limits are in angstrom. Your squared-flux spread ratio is 2.1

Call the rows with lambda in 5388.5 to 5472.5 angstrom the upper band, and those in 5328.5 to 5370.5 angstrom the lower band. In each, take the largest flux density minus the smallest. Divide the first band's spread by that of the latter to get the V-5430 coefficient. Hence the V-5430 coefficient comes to 0.94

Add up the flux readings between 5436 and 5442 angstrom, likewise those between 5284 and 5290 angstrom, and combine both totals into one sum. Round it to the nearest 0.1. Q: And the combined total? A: 29.4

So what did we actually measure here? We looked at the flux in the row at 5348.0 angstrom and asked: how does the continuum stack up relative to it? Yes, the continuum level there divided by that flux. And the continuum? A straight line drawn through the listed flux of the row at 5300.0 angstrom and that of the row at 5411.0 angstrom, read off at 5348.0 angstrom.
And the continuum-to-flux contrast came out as 0.992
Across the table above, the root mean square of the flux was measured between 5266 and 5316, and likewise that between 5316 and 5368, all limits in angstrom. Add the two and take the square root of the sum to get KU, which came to 3.58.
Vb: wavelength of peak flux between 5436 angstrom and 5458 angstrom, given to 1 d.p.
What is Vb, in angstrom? 5441.0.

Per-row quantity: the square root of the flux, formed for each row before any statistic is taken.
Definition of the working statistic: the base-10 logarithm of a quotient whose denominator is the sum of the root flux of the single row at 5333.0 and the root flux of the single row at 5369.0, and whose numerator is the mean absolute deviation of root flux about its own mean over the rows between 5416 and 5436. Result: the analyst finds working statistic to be -1.68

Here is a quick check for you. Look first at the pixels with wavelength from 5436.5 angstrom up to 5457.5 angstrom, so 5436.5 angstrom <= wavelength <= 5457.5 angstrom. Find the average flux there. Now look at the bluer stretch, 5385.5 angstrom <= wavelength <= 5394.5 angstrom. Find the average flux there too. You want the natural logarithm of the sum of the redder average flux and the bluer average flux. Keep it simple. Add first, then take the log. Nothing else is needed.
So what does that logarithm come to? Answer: 2.585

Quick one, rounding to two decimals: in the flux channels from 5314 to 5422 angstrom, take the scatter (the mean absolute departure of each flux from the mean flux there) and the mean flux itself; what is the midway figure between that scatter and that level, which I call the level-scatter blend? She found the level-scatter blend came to 3.60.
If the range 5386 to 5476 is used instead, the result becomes 3.66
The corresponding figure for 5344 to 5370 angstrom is 3.54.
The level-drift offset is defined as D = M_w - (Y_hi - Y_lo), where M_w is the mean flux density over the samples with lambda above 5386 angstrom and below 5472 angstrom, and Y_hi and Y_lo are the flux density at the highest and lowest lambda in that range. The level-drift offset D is 7.0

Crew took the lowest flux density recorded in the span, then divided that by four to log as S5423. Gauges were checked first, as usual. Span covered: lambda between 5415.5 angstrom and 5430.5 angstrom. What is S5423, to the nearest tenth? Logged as 1.6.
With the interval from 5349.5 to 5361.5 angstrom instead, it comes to 1.6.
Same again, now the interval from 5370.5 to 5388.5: 1.3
